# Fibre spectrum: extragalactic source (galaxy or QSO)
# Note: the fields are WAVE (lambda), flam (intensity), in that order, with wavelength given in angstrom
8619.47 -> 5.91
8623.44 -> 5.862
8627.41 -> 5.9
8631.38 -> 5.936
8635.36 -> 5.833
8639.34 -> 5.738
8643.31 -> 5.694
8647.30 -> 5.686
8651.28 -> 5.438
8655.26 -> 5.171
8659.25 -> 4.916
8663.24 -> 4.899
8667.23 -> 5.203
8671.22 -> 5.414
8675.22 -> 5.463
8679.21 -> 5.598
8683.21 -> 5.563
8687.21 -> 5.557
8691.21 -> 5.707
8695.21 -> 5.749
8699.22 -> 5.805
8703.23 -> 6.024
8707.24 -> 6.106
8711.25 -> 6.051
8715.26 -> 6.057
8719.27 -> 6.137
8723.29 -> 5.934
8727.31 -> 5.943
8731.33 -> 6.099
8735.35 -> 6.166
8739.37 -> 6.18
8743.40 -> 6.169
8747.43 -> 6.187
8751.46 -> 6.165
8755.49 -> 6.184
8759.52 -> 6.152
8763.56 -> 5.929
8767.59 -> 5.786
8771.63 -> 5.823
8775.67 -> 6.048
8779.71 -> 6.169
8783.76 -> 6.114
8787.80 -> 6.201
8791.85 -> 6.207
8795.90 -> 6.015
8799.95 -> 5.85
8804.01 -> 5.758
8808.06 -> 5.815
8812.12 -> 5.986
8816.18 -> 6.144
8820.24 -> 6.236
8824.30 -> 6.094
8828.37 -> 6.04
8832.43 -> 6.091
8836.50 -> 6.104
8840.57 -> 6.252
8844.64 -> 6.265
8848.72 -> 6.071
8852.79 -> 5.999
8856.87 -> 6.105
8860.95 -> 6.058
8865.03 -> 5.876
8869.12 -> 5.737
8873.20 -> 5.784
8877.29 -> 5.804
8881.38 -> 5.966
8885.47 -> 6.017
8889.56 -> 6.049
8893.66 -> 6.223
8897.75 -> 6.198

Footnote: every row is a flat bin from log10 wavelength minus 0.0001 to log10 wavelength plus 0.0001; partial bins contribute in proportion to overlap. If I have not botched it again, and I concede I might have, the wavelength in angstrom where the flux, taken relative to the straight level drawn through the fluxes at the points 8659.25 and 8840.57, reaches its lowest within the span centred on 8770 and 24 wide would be 8767.59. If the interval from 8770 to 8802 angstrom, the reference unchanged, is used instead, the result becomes 8799.95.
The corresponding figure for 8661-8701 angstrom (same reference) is 8663.24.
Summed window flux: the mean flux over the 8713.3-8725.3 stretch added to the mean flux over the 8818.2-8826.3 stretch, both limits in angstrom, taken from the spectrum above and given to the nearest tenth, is 12.2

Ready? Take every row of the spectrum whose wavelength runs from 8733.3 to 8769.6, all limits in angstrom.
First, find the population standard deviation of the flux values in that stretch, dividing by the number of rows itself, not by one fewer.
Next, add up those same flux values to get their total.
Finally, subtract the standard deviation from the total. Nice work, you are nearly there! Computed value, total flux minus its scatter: 54.8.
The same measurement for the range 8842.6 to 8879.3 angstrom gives 53.5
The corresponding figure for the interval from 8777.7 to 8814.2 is 54.0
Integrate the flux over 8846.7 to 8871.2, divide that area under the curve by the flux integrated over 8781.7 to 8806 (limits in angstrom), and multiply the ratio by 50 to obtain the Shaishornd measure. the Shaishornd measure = 50.0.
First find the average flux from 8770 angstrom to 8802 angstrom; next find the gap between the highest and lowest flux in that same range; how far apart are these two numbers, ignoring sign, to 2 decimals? 5.67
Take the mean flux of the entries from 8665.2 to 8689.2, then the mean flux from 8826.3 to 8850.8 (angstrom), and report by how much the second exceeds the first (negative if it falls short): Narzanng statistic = 0.67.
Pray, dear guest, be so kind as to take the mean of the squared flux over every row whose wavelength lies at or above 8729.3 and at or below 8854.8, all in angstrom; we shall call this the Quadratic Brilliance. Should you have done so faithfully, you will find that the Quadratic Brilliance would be 36.9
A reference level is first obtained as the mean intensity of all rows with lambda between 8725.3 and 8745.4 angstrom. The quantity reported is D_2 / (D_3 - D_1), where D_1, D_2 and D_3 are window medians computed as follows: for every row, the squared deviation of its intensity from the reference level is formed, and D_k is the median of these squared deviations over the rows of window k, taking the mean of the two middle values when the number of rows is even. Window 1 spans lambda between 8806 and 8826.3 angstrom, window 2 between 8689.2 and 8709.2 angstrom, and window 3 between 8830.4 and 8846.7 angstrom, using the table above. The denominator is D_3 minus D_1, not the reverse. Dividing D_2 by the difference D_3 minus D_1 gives -17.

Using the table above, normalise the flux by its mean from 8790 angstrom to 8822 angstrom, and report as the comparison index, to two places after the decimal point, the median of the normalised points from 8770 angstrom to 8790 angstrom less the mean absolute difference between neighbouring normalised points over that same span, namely 1.00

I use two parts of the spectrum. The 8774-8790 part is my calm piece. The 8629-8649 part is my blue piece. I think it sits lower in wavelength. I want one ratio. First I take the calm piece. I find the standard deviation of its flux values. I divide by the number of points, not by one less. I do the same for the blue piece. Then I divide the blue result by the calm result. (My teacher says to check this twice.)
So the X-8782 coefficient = 1.6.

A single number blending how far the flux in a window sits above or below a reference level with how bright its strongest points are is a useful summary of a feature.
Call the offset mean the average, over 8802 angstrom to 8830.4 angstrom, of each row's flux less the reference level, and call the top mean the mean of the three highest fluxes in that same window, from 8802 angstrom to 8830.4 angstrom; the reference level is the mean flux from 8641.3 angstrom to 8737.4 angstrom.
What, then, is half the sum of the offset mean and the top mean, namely 3.24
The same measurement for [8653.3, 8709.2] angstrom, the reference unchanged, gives 2.90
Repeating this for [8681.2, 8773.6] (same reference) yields 3.24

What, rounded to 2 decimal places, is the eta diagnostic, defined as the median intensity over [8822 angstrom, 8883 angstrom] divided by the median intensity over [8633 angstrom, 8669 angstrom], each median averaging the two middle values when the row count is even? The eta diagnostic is 1.11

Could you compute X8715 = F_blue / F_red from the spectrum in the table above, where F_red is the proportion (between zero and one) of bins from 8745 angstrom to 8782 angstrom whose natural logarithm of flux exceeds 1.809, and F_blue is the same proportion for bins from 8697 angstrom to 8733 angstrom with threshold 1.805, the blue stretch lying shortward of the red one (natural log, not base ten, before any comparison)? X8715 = 0.6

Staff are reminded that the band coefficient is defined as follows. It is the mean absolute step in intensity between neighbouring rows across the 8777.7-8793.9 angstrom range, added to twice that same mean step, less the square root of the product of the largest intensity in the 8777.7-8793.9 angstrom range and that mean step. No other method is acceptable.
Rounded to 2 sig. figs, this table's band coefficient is -0.41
